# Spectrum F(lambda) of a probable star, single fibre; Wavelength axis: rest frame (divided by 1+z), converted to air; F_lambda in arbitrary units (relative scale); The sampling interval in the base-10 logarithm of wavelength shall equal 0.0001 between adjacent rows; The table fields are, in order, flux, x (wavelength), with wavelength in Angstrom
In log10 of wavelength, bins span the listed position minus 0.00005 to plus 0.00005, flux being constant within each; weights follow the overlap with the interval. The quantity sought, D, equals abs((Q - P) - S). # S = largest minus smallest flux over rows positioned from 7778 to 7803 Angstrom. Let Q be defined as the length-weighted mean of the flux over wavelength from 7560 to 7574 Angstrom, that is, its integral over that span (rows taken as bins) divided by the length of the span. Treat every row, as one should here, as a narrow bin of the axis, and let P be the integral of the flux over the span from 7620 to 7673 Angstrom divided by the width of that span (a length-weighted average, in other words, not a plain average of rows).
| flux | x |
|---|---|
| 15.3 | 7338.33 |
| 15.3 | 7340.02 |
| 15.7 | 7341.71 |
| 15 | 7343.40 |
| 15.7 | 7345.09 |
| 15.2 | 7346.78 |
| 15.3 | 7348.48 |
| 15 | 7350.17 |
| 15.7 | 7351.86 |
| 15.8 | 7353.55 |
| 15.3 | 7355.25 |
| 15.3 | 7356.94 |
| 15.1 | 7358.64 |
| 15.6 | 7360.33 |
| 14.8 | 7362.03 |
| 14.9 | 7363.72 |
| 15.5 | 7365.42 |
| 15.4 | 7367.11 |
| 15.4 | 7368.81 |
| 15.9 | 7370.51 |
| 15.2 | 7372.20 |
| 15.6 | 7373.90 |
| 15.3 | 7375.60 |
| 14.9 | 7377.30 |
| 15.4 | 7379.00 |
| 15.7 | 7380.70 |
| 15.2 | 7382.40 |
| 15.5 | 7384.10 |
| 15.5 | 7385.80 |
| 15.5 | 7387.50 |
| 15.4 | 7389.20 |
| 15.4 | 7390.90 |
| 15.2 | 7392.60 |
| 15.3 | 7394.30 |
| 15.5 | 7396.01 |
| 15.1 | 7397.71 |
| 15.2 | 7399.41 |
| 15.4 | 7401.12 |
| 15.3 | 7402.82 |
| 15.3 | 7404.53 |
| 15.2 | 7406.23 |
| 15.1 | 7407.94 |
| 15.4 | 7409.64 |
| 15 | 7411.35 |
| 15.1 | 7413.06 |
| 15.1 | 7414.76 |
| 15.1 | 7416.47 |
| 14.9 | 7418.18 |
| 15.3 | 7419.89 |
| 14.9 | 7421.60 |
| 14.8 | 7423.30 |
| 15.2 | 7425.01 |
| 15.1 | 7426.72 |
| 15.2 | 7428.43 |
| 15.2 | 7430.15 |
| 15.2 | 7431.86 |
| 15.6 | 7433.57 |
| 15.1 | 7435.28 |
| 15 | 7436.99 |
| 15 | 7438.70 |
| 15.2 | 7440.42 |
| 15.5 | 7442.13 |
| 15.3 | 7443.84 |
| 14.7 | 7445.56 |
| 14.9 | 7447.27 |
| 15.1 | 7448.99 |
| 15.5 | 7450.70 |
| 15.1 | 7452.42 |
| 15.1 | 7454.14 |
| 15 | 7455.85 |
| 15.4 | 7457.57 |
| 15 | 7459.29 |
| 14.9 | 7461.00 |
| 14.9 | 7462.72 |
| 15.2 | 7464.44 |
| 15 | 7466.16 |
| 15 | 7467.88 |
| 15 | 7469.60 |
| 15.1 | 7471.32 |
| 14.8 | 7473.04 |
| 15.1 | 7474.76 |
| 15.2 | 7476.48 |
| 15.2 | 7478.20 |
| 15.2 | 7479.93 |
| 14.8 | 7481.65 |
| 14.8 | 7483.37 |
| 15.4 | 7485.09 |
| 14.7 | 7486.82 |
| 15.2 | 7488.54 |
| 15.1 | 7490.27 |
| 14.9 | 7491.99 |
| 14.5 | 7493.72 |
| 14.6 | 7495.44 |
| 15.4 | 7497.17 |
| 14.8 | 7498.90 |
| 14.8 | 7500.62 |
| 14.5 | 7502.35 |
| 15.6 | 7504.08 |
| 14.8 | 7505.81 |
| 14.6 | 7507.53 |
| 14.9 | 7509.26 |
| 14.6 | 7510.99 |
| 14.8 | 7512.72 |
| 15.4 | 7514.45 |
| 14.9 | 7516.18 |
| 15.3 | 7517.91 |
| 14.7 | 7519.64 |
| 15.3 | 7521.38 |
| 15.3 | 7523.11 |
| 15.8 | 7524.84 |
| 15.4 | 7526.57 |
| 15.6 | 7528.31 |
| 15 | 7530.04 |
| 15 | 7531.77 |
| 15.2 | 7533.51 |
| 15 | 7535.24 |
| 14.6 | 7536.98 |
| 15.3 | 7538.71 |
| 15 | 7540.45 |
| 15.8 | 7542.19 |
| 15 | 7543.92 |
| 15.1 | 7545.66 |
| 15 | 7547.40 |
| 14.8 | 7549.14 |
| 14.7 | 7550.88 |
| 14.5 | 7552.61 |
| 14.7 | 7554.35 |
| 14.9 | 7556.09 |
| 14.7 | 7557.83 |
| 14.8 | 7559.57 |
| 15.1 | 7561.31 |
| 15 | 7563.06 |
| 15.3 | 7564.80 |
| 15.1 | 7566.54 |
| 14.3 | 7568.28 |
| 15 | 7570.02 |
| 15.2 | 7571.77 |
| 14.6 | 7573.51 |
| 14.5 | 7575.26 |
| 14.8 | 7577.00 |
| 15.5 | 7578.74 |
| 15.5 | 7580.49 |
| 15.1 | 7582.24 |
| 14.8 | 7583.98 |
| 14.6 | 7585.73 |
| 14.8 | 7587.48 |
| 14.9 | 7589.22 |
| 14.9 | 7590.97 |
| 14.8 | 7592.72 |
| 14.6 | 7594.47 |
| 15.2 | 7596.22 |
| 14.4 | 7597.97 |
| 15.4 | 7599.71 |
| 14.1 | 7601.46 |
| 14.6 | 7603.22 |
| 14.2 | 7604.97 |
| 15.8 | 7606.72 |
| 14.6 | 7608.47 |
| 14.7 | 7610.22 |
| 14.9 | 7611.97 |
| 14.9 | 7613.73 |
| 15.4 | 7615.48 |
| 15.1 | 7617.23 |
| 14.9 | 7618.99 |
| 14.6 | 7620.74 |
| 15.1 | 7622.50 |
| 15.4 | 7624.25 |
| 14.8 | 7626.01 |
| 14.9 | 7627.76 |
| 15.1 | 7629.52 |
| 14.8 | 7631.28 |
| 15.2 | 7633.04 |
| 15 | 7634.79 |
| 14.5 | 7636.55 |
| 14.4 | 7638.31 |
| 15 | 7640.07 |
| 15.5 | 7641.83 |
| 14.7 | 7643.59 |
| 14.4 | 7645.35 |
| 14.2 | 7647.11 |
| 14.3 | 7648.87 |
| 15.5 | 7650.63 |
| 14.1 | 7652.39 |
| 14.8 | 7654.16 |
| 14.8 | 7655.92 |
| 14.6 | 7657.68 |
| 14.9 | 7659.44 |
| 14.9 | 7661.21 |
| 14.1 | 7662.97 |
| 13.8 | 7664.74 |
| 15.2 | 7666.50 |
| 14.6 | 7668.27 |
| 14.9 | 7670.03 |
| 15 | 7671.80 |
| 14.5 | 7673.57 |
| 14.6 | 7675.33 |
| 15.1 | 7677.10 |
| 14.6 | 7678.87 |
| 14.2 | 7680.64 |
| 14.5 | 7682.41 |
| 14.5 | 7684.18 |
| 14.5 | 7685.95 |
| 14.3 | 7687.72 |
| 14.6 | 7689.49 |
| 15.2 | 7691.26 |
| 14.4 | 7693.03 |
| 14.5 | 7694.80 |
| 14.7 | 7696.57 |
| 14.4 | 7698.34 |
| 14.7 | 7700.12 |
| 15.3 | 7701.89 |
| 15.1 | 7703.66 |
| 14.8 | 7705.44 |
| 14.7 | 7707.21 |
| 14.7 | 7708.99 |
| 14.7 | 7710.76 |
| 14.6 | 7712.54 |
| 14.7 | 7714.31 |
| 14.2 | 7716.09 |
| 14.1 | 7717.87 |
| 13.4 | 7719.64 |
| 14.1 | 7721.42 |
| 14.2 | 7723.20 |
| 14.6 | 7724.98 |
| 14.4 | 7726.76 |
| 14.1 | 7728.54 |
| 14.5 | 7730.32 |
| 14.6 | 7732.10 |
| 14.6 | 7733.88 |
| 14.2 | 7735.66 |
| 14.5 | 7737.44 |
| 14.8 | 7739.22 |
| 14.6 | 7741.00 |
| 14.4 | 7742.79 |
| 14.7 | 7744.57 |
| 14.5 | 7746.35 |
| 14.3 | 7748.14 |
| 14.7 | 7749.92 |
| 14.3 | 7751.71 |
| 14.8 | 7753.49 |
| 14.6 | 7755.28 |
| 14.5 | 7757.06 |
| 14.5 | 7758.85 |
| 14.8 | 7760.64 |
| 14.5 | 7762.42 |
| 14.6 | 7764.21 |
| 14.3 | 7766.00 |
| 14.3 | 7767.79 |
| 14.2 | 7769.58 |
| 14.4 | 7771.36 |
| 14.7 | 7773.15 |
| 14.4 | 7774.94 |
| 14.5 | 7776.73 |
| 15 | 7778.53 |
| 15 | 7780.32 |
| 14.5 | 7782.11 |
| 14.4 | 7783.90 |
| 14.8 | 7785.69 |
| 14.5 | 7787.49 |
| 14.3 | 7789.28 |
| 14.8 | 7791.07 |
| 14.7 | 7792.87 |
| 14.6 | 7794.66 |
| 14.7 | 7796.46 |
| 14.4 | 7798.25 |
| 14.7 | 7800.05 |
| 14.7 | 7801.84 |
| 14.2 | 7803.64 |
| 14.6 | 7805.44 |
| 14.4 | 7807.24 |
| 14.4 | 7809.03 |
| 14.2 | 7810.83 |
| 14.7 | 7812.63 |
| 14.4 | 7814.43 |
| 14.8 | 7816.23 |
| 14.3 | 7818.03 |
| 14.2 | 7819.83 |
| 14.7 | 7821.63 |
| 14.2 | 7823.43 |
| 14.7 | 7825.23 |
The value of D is 0.5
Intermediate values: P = 14.8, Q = 15.0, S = 0.7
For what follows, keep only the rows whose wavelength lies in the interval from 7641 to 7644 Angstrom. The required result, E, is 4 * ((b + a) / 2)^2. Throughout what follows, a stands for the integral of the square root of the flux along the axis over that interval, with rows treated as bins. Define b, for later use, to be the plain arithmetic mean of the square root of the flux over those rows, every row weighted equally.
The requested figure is 242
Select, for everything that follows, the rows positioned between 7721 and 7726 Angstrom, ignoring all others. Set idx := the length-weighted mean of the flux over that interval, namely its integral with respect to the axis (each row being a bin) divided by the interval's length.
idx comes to 14.3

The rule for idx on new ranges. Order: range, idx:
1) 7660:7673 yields 14.6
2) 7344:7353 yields 15.4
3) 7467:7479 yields 15.1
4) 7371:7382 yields 15.4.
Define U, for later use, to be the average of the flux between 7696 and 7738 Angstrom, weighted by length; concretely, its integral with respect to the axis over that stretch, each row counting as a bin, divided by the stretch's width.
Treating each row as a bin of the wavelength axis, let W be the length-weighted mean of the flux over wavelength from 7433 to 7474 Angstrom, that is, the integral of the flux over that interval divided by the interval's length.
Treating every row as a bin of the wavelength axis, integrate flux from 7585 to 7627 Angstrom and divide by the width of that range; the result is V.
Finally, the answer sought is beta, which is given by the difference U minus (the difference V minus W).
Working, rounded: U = 14.5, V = 14.9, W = 15.1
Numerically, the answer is 14.7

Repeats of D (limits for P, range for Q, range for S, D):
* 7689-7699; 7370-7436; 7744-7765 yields 0.1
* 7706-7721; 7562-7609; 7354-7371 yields 0.6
